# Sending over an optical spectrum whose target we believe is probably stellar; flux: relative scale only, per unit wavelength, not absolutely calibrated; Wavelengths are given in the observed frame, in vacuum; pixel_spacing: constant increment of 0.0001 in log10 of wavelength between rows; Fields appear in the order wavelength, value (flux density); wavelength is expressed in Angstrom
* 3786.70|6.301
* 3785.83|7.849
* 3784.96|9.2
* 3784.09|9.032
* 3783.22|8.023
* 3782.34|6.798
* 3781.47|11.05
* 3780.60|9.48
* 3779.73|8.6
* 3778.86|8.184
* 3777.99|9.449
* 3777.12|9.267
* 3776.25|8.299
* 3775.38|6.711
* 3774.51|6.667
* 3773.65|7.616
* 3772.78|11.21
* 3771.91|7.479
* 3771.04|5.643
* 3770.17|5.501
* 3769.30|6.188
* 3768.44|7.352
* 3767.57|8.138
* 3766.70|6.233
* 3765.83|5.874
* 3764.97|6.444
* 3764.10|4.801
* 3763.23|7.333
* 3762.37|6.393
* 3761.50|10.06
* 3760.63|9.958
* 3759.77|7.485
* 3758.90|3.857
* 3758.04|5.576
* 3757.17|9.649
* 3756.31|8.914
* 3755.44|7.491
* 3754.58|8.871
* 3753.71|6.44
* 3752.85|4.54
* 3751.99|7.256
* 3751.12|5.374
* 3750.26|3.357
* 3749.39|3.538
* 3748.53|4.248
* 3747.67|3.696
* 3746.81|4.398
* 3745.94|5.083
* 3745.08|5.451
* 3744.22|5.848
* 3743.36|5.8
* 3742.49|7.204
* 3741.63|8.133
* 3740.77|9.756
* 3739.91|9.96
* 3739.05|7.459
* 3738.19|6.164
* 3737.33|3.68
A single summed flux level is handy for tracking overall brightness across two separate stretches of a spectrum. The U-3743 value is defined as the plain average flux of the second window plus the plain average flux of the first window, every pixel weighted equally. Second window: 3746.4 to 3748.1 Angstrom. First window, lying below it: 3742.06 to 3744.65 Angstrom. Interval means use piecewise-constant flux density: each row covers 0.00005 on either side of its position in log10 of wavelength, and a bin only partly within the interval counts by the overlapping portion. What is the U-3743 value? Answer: 10.3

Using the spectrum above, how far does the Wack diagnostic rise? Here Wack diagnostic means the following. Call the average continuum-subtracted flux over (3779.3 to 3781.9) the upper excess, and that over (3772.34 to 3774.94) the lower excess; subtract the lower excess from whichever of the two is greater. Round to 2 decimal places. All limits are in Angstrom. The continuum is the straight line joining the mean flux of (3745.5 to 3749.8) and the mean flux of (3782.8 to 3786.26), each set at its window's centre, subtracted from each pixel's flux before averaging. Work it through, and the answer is 0.39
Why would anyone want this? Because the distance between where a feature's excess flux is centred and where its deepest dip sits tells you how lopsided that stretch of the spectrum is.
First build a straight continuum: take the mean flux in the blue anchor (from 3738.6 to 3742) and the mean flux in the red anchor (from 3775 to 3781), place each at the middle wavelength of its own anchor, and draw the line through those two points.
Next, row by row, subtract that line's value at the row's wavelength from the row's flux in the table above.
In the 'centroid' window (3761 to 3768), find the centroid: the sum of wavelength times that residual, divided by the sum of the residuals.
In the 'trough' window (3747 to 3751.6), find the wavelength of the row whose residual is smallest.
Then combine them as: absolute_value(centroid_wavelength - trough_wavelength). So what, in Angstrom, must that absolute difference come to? 14.8 Angstrom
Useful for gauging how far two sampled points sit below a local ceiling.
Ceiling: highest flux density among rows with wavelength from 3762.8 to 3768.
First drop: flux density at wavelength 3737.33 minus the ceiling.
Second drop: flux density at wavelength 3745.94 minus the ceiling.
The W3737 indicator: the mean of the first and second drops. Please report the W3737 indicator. -3.8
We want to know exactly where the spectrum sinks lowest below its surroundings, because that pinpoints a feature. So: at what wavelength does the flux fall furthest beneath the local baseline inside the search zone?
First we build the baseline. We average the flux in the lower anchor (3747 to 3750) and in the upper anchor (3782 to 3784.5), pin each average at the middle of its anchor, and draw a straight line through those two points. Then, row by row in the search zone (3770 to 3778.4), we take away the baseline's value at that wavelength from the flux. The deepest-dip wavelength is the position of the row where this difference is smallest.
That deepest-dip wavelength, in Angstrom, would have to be 3770.17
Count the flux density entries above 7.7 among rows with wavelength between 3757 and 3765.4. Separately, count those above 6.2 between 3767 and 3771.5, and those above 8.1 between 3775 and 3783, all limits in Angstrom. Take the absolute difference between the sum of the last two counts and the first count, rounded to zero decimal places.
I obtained 6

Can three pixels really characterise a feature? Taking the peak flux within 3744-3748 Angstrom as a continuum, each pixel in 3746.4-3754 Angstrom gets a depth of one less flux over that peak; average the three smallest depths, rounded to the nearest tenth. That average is -0.1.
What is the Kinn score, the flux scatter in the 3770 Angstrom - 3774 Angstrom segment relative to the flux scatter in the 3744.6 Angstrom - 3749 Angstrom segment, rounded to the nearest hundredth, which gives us 3.31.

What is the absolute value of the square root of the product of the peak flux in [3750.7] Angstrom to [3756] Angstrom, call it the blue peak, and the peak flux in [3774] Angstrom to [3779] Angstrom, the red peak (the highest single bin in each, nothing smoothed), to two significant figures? 9.2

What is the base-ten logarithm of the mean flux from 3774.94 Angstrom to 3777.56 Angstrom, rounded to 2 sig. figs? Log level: 0.91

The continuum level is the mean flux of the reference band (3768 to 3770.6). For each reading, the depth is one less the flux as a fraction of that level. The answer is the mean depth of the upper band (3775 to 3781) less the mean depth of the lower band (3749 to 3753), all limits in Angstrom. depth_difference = -0.59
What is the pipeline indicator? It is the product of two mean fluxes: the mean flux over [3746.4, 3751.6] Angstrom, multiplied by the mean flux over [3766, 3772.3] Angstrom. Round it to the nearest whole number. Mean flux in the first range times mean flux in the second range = 27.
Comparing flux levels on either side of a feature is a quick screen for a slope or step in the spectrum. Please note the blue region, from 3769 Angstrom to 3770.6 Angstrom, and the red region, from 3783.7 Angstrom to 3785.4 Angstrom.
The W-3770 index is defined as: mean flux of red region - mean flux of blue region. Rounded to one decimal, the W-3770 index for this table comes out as 3.3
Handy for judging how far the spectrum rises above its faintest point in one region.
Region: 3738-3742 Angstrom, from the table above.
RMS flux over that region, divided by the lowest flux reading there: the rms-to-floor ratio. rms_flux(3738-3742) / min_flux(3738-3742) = 1.4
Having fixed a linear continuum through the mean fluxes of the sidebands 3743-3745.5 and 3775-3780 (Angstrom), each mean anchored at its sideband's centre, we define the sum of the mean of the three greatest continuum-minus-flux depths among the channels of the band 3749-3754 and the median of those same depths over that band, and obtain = 4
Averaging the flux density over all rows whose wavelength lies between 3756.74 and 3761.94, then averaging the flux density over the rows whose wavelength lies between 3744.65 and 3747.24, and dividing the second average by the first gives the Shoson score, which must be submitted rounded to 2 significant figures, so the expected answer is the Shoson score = 0.64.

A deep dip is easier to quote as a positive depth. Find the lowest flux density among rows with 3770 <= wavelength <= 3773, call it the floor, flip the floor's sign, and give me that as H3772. -5.5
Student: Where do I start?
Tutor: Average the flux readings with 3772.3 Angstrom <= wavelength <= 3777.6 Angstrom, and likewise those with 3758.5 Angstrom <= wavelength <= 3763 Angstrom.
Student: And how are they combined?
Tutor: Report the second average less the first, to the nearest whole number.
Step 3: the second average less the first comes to -1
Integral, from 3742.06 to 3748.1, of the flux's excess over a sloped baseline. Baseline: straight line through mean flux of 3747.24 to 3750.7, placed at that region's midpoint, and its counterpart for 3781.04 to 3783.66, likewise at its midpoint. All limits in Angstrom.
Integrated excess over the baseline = 13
